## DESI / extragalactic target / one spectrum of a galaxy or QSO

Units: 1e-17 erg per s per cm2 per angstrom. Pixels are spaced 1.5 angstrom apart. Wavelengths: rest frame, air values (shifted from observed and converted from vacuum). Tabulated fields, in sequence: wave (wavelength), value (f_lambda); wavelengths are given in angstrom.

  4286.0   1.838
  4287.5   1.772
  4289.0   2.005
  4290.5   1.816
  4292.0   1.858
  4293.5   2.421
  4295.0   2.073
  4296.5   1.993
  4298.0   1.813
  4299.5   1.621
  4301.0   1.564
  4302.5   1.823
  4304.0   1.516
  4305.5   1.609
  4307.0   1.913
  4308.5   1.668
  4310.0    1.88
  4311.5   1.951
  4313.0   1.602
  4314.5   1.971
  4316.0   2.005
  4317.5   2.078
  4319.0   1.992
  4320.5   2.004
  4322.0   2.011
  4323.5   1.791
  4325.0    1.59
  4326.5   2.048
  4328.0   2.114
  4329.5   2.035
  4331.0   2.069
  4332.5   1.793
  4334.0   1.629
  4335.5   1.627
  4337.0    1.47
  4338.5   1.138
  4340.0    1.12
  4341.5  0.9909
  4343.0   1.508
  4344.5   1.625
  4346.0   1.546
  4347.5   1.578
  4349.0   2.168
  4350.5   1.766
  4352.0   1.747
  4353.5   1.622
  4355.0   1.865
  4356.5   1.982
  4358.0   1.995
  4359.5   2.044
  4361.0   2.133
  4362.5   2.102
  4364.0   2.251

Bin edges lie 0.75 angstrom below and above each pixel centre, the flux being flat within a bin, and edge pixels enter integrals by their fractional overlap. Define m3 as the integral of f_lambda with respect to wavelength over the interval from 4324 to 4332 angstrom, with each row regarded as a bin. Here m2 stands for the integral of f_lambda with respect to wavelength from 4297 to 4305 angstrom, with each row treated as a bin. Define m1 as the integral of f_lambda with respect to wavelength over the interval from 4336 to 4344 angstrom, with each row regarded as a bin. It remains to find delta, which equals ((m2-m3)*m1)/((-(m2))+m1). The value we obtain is 7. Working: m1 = 10.2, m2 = 13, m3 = 15.7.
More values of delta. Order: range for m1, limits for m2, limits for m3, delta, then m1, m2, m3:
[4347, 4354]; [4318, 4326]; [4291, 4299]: 5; 12.5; 15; 16.1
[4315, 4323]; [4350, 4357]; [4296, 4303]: 1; 16.1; 13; 12.3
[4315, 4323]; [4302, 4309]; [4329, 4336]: -3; 16.1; 12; 12.8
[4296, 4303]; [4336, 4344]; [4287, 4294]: -21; 12.3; 10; 13.8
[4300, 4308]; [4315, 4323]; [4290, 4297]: -9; 13.5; 16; 14.3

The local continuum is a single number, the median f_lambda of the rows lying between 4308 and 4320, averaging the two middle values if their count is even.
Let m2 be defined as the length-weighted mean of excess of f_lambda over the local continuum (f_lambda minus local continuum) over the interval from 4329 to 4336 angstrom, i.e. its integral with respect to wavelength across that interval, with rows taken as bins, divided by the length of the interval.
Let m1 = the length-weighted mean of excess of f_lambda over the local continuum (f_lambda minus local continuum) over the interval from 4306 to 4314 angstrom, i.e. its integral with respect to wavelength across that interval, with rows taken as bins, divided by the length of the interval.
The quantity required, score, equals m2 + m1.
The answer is -0.29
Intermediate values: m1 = -0.16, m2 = -0.13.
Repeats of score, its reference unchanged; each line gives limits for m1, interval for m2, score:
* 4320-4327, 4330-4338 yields -0.33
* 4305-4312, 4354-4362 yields -0.12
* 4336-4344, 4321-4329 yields -0.74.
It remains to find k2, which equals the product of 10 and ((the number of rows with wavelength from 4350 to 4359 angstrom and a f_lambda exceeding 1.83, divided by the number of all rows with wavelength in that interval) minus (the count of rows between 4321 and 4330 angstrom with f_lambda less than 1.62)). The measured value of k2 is -5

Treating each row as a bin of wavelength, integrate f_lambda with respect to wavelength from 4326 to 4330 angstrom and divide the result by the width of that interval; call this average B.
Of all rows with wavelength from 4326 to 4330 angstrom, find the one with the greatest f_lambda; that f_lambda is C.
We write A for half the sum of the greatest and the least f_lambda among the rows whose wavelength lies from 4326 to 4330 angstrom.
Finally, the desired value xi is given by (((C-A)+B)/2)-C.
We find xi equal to -1.06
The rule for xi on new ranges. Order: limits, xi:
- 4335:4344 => -0.81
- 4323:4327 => -1.04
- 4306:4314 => -0.96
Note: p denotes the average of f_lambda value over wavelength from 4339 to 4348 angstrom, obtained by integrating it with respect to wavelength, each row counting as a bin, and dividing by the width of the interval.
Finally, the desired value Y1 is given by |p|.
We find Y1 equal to 1.38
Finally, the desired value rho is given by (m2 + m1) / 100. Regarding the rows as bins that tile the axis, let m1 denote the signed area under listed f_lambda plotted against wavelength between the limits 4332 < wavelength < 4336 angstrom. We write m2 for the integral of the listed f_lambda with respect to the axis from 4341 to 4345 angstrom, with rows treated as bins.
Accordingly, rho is 0.12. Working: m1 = 6.7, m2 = 5.5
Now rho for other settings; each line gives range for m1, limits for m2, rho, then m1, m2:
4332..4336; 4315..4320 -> 0.17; 6.7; 10.1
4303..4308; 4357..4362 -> 0.19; 8.4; 10.3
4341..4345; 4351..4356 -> 0.14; 5.5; 8.8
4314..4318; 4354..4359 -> 0.18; 8.1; 9.7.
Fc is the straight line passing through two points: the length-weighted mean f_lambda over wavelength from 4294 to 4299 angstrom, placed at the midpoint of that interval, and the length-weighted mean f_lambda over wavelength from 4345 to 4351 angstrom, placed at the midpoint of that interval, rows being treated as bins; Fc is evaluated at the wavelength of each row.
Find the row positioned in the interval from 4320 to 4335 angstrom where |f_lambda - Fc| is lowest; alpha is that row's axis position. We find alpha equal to 4332.5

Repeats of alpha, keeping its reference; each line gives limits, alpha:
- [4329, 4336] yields 4332.5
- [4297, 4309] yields 4307.0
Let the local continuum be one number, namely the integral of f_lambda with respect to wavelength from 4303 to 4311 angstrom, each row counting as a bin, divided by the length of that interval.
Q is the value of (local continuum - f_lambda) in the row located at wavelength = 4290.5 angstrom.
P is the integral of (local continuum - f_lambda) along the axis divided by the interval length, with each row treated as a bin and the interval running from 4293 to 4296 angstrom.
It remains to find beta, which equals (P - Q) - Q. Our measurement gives -0.31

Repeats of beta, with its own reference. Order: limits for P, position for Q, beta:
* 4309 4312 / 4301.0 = -0.49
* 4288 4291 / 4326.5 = 0.46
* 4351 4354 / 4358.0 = 0.57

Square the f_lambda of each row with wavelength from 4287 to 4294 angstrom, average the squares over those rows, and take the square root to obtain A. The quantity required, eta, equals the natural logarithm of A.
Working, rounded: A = 1.99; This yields 0.69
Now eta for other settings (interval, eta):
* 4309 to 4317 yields 0.64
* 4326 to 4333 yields 0.70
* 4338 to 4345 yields 0.26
